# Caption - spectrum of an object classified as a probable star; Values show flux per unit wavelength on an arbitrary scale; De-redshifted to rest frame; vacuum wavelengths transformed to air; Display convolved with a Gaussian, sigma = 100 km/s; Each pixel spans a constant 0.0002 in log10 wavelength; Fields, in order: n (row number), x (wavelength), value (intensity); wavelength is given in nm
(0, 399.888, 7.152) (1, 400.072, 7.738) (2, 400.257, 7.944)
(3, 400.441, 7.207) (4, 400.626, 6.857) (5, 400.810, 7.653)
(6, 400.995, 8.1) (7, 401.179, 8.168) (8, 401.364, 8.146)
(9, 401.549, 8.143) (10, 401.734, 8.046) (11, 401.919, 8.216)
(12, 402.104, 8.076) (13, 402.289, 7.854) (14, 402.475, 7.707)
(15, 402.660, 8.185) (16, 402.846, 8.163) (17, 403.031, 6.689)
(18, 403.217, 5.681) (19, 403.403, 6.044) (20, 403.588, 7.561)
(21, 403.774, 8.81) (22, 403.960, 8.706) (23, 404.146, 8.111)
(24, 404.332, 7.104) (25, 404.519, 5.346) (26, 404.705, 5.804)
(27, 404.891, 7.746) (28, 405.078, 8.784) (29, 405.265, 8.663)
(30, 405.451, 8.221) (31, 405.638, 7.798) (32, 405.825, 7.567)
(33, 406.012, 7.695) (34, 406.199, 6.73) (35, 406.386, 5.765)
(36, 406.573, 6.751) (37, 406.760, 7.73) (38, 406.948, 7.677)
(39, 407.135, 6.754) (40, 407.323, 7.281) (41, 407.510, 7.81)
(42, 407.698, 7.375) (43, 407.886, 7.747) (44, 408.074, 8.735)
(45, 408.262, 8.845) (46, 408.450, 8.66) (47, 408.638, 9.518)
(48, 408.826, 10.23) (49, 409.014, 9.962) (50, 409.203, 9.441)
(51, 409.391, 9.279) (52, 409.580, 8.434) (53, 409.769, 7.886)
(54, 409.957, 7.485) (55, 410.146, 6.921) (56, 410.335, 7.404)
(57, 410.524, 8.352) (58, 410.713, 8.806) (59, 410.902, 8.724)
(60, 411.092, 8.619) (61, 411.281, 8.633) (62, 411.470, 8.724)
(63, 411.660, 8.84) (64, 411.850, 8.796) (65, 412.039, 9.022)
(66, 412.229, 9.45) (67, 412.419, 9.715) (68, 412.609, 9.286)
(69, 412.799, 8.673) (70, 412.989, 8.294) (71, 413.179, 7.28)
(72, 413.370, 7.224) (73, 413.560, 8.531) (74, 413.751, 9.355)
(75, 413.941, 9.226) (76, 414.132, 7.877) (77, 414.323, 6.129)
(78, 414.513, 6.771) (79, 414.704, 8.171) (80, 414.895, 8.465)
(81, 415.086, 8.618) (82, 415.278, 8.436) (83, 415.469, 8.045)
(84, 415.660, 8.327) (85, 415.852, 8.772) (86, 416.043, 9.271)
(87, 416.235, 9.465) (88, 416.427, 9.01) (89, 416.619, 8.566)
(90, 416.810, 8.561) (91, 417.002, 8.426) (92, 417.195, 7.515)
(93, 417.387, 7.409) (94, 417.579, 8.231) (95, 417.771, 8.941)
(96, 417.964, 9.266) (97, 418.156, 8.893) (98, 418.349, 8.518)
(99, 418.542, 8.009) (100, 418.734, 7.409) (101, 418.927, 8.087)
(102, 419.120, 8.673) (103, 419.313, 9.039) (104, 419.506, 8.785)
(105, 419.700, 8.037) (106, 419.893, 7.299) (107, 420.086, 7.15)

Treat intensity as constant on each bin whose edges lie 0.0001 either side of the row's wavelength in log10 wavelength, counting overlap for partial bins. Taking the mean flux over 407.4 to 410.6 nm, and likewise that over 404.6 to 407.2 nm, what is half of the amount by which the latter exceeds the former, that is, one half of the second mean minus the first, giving -0.53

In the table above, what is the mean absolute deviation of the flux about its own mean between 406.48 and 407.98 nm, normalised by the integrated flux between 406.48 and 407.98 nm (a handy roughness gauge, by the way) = 0.032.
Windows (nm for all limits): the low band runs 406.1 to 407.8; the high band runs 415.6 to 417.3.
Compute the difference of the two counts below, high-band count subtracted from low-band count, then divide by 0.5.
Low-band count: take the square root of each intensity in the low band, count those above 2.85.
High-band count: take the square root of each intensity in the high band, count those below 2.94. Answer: -10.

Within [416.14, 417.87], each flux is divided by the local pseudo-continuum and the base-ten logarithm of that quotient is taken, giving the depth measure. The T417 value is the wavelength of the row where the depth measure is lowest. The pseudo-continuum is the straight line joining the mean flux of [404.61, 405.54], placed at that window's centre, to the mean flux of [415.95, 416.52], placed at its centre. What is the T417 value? 417.387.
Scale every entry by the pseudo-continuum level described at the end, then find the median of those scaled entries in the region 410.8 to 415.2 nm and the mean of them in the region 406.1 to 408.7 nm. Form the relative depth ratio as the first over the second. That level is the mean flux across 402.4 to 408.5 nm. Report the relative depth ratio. 1.13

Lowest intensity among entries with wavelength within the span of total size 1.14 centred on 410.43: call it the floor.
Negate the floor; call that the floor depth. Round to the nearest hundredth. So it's -6.92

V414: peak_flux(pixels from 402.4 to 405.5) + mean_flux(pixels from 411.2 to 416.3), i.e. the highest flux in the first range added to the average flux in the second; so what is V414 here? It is 17.3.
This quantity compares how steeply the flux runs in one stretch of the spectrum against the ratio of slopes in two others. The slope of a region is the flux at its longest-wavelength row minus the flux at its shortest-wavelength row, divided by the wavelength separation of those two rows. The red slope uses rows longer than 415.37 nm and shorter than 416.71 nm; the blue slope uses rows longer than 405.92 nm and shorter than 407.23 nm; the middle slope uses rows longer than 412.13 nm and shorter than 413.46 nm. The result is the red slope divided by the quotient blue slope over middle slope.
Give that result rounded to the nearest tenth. 1.1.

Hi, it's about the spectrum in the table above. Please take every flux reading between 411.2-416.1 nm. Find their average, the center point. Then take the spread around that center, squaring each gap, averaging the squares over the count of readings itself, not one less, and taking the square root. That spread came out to 0.83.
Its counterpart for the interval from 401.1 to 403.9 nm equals 0.84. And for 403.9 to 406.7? 1.07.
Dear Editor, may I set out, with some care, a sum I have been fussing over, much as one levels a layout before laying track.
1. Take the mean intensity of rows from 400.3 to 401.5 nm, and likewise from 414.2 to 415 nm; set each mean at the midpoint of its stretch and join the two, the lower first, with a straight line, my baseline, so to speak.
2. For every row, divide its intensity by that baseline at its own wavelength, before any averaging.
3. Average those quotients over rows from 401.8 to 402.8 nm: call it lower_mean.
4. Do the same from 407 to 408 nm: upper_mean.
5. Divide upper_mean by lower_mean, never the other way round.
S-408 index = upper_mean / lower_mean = 0.94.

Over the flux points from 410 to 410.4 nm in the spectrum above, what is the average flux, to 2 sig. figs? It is 7.2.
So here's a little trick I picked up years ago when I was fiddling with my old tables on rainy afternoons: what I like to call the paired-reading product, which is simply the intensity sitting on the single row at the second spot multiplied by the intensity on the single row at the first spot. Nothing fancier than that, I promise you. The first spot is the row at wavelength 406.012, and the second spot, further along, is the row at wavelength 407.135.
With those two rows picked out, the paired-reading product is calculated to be 52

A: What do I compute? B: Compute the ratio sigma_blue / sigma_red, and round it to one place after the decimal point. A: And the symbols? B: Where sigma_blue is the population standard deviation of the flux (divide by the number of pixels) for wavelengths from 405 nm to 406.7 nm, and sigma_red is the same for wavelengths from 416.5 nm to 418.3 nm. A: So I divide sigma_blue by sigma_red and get 1.6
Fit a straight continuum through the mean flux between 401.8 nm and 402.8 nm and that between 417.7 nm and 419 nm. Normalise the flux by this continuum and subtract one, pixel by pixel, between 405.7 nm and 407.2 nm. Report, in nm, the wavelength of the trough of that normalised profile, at 406.386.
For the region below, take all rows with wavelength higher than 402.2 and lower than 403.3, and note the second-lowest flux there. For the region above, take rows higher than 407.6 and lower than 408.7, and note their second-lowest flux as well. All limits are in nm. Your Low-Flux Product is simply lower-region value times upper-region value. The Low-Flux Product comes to 51.8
